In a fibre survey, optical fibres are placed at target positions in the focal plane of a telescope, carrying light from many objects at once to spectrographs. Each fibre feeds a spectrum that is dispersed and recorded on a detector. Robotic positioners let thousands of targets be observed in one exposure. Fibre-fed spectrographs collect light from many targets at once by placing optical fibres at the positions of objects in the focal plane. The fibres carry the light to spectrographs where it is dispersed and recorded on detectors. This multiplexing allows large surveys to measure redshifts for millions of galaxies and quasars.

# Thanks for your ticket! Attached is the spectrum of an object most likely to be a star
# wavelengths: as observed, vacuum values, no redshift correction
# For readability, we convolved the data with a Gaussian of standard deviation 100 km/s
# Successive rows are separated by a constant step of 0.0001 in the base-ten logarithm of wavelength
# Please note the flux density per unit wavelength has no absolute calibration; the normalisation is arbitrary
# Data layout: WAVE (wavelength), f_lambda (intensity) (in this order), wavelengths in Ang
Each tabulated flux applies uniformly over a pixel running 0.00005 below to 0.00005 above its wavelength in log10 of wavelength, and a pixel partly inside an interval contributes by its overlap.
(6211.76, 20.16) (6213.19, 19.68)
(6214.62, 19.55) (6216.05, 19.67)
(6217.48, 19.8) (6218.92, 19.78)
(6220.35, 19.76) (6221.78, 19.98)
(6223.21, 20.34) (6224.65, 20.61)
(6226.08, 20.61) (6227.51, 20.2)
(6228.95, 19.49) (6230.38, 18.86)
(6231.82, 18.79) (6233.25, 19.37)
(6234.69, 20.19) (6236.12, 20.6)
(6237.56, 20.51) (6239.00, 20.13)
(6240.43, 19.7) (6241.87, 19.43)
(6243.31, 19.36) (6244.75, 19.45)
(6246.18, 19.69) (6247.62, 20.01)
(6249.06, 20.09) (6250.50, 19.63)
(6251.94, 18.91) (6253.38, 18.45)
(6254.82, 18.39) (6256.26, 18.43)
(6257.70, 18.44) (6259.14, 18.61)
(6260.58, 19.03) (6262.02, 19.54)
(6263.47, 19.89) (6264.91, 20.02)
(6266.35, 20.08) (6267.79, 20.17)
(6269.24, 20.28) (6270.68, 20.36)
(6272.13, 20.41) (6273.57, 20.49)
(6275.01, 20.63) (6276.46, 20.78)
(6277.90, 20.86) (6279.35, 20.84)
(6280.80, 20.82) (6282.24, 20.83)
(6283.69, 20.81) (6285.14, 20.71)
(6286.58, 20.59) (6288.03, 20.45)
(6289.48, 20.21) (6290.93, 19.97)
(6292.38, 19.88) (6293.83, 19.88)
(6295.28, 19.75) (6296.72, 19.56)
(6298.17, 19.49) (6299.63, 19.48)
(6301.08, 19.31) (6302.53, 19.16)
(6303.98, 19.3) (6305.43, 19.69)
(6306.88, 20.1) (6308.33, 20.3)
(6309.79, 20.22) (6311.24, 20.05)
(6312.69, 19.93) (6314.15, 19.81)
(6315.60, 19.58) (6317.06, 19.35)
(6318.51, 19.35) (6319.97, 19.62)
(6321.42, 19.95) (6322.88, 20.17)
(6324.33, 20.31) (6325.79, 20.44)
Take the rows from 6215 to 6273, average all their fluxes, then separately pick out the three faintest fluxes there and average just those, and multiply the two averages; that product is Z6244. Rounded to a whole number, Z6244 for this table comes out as 362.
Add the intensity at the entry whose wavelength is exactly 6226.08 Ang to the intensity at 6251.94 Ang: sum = 39.5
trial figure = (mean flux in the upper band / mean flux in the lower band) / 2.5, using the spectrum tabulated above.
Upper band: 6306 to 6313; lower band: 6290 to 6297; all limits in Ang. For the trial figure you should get 0.406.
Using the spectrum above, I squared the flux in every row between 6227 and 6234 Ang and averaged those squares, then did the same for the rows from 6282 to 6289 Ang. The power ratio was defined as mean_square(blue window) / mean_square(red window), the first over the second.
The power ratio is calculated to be 0.88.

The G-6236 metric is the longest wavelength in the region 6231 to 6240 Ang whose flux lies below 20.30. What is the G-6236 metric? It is 6239.00 Ang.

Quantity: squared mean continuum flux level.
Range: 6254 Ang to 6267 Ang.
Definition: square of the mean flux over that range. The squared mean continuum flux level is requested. 367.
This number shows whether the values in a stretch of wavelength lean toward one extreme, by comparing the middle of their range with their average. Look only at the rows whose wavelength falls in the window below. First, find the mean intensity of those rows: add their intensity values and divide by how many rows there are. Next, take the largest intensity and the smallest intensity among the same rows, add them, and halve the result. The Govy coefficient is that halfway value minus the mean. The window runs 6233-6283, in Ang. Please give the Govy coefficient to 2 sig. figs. -0.22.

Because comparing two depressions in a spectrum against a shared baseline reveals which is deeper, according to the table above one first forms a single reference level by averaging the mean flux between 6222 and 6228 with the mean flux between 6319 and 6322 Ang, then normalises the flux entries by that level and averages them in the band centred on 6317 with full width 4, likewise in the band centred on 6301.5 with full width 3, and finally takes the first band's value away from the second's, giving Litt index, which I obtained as -0.01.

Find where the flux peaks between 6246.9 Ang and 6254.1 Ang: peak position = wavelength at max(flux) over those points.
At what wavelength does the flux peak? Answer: 6249.06 Ang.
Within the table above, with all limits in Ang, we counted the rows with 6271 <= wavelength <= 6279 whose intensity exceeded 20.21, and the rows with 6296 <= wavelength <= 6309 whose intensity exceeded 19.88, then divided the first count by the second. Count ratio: 2.5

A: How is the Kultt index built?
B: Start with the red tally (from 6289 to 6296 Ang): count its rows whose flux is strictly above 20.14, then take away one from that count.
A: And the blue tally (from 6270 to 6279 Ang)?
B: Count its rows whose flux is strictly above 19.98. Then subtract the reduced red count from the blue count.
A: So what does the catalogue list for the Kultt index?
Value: 6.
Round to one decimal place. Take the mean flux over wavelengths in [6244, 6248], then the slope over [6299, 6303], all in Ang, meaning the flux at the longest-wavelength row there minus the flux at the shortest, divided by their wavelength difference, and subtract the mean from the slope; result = -19.8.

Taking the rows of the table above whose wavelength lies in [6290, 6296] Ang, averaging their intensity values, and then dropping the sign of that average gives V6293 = 19.9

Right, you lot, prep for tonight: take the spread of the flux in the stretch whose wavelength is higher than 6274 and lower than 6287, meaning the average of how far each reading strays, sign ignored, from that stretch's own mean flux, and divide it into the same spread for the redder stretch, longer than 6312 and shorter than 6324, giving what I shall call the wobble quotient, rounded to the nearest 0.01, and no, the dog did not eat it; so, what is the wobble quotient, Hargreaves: 3.06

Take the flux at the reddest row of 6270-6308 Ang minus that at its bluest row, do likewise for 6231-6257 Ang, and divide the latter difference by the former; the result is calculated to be 1.4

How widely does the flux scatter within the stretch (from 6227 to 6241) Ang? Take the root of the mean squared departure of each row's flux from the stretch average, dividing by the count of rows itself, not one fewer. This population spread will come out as 0.61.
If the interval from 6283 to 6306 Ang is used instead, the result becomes 0.51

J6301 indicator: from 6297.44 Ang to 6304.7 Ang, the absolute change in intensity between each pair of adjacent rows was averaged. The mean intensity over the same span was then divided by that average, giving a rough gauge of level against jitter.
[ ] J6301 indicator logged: 165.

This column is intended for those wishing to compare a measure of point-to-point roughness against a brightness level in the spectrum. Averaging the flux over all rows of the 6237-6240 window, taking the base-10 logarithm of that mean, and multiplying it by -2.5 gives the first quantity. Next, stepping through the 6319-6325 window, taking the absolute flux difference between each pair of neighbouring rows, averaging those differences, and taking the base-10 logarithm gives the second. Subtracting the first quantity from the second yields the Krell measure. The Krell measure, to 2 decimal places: 2.63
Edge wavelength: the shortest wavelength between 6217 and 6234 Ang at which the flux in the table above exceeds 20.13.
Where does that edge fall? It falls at 6223.21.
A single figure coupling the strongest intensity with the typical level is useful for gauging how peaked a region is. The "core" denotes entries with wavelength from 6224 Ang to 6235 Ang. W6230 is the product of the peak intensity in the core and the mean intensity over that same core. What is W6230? 407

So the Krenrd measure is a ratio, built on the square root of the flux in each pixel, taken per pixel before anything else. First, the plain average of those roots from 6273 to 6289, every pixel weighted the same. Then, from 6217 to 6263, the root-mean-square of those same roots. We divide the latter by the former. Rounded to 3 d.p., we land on 0.972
